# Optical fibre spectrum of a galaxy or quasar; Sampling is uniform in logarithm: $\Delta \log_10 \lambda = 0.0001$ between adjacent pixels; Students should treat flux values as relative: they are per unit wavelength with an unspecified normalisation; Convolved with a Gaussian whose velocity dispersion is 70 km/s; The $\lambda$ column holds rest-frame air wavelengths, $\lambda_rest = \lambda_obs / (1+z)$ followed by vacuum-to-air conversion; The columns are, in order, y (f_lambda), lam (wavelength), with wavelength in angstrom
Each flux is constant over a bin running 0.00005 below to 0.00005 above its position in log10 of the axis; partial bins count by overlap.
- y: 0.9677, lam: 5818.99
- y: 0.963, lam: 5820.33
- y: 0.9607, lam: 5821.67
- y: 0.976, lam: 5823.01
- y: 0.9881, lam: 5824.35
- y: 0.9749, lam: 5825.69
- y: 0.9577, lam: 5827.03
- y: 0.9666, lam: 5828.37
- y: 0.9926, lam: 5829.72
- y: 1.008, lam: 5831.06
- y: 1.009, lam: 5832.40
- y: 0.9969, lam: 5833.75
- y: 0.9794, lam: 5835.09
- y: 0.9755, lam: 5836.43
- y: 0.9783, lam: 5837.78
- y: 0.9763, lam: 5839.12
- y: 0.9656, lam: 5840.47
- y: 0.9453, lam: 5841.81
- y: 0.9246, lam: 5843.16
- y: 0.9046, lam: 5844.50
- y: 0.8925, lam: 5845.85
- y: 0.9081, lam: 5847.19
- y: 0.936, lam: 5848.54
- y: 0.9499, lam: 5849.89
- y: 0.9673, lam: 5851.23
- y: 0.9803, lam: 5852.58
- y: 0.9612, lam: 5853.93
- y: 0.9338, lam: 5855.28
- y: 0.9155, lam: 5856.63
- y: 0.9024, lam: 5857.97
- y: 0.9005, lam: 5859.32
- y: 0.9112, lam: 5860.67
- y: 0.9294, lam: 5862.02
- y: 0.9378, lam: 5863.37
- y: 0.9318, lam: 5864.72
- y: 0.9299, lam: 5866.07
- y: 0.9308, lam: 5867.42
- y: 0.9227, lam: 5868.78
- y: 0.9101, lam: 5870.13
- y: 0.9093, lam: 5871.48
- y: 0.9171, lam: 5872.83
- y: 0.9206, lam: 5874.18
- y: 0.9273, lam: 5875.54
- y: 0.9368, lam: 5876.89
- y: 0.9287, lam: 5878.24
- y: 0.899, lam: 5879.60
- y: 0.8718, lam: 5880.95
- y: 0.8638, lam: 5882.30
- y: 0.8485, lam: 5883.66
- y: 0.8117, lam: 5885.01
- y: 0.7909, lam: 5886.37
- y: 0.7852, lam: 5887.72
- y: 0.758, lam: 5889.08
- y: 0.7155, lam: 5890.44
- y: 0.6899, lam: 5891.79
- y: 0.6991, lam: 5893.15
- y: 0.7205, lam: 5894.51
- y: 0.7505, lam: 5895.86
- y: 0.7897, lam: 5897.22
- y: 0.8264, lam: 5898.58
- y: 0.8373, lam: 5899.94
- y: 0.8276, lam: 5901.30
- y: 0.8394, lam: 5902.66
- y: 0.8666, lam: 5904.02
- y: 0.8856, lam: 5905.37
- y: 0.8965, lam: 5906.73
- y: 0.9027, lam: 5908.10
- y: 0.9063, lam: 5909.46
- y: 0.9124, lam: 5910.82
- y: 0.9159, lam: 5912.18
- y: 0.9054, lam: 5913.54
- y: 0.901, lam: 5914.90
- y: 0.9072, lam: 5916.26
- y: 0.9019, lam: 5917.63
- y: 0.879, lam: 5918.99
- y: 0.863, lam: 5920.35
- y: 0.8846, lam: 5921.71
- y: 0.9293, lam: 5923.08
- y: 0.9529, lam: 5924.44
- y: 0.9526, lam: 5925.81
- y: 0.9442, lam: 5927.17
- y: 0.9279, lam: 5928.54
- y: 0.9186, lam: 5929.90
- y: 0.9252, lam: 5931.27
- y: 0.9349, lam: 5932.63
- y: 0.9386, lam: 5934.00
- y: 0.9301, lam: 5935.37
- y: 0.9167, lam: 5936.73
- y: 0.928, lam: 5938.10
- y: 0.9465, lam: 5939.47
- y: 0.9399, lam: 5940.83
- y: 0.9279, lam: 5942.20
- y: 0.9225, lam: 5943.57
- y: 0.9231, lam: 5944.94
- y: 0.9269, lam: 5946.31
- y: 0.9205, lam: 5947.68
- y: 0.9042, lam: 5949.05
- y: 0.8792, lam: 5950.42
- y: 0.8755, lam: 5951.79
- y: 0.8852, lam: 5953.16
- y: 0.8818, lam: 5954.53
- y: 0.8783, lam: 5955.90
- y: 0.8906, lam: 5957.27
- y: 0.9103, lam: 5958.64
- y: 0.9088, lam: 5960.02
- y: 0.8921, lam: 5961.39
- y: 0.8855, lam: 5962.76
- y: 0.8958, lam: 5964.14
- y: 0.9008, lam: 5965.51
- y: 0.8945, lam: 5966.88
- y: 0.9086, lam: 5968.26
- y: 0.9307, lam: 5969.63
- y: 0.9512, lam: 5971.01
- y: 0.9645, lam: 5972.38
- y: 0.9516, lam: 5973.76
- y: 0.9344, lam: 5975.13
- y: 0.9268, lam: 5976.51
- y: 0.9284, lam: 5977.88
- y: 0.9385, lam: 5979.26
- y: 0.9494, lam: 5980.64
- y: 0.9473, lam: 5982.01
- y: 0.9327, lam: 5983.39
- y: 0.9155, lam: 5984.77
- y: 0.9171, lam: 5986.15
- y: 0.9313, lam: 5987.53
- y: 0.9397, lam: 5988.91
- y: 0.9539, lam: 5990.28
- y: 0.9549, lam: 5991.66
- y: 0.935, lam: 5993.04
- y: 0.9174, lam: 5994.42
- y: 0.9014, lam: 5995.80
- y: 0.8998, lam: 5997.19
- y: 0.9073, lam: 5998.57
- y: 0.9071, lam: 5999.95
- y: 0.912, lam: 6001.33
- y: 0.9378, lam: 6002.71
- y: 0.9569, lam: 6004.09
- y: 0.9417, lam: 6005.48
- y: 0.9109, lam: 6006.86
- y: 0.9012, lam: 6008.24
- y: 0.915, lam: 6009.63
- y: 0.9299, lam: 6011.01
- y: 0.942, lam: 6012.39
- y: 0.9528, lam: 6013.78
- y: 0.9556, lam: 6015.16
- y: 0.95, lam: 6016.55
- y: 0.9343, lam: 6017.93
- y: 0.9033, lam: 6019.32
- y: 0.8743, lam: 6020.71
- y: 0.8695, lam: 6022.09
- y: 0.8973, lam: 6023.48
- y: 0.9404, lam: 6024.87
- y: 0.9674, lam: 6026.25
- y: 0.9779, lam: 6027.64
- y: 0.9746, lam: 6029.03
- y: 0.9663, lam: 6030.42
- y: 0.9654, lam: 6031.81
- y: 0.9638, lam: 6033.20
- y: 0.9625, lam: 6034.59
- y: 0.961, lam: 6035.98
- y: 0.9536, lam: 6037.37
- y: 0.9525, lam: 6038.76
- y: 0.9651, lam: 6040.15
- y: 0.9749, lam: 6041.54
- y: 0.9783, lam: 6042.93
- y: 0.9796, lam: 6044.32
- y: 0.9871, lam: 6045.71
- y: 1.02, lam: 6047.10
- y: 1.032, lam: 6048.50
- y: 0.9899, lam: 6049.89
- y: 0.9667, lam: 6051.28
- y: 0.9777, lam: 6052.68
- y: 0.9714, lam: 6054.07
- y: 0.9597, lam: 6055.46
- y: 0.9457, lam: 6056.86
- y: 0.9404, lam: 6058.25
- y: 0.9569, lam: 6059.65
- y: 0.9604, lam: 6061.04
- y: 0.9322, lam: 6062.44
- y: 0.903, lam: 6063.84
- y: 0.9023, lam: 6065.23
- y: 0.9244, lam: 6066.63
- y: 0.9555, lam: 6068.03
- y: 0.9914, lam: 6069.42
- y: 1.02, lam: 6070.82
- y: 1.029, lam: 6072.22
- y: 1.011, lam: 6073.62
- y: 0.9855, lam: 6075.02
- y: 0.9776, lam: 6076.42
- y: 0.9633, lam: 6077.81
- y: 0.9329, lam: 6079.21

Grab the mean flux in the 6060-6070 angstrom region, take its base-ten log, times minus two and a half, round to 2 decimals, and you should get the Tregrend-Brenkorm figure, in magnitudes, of 0.07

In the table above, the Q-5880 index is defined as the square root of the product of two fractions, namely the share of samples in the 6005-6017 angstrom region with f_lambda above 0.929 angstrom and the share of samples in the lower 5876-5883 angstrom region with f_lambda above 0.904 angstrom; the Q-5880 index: 0.5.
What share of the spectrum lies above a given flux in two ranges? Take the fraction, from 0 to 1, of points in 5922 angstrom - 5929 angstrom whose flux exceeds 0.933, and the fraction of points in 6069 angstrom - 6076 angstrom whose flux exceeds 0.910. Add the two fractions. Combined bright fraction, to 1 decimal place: 1.6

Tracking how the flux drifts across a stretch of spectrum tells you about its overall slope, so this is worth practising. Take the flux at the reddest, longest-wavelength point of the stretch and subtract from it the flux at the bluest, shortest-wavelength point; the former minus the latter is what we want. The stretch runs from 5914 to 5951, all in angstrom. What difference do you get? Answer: -0.02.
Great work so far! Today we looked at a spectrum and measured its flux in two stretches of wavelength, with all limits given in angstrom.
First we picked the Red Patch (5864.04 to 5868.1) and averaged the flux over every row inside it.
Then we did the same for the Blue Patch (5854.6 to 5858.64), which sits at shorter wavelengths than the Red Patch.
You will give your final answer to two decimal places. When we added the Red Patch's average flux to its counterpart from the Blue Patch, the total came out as 1.85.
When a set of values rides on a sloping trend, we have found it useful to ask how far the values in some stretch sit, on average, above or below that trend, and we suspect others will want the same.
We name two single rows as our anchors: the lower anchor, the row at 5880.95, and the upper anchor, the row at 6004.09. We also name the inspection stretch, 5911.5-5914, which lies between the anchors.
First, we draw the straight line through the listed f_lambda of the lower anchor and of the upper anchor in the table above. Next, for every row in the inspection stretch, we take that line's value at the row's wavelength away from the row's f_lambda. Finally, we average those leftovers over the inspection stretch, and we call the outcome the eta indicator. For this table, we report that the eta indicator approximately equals 0.017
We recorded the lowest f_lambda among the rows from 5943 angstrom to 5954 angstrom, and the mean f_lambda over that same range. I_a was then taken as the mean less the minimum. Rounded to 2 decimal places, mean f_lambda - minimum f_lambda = 0.03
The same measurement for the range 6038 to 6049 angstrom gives 0.03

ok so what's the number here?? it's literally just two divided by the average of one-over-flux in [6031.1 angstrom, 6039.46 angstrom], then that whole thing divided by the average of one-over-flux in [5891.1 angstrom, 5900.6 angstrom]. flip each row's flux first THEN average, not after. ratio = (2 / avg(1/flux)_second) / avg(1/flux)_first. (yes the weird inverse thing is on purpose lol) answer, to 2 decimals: 1.45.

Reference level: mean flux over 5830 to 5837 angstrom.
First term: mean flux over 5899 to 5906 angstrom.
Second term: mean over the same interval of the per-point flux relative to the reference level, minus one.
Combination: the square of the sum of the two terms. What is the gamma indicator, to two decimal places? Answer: 0.50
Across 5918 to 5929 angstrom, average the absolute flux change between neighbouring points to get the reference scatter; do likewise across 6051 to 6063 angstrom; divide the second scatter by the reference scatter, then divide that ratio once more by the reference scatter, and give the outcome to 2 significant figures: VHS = 34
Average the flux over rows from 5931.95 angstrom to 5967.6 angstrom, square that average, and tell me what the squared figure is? 0.83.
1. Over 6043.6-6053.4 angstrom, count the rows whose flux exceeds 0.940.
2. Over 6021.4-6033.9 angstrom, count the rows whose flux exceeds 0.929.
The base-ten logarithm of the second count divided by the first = 0.0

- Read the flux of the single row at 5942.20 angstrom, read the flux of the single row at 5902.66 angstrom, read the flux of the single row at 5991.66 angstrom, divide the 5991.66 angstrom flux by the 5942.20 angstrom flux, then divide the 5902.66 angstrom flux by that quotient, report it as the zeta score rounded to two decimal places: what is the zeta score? 0.82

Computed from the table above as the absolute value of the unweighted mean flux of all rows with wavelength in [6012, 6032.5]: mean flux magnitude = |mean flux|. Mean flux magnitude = 0.938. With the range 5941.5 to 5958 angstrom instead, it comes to 0.901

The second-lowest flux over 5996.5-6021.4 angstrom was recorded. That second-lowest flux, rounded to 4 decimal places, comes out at 0.8998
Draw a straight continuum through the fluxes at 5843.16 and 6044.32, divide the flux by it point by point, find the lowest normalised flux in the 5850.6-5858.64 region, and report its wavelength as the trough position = 5857.97 angstrom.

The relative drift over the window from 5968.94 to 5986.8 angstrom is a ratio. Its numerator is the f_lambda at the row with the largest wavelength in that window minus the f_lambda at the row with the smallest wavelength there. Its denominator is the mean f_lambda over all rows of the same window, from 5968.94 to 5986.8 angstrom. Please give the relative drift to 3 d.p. -0.015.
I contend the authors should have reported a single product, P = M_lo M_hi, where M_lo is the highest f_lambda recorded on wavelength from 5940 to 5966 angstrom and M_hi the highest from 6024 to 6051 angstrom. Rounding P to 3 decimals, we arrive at 0.970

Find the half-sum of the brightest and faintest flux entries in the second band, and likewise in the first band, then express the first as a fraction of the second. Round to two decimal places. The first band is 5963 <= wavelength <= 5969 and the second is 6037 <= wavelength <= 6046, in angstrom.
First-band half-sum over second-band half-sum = 0.93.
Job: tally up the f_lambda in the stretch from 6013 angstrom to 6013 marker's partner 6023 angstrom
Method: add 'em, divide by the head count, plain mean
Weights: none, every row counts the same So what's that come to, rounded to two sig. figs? 0.92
